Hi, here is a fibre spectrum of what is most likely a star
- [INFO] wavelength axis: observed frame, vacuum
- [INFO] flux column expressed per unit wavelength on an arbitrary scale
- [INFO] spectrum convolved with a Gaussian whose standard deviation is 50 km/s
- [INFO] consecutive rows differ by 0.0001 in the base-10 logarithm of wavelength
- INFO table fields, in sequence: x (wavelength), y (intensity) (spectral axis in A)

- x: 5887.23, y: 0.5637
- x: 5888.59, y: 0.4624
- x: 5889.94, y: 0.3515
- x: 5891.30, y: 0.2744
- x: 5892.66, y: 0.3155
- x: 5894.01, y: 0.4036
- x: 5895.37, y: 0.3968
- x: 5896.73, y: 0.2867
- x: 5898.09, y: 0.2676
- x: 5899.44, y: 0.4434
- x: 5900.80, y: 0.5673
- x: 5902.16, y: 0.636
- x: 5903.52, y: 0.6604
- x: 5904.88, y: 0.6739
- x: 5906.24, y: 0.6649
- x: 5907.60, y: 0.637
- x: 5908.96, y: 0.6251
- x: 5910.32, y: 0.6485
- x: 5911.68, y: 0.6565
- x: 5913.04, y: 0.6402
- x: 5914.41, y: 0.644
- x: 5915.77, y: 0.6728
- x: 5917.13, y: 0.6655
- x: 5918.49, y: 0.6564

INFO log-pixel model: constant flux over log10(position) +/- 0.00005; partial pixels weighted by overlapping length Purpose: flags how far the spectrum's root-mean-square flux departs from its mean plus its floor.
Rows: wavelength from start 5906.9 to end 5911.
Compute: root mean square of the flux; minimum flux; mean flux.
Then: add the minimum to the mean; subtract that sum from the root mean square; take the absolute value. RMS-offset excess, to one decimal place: 0.6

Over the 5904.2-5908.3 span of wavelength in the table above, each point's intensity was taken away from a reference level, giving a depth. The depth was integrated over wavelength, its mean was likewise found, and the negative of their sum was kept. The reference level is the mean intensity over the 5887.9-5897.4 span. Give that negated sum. 1.5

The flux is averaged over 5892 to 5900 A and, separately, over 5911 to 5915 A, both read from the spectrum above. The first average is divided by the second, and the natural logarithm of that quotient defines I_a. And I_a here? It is -0.61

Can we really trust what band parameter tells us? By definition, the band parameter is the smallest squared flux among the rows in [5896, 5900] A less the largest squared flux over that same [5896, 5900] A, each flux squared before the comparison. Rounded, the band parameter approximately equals -0.12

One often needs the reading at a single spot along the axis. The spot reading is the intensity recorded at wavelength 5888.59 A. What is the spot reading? 0.4624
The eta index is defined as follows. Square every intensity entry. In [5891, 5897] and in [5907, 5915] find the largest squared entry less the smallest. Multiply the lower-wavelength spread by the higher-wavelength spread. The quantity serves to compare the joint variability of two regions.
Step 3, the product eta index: 0.0035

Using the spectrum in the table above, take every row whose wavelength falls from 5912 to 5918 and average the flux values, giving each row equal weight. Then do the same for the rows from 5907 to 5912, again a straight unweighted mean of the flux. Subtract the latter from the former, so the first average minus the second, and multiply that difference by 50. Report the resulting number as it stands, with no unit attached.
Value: 0.7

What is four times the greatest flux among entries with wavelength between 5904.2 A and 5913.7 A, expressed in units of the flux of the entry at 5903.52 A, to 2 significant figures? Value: 4.1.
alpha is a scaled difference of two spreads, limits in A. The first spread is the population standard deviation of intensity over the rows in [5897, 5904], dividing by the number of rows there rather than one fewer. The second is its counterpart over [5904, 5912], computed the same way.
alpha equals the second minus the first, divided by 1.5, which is -0.086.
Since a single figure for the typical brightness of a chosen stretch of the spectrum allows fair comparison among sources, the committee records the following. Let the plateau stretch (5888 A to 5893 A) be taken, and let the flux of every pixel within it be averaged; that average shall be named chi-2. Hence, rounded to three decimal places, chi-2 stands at 0.351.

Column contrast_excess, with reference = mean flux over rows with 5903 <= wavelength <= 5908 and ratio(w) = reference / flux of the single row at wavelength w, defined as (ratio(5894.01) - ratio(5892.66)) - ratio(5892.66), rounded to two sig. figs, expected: -2.5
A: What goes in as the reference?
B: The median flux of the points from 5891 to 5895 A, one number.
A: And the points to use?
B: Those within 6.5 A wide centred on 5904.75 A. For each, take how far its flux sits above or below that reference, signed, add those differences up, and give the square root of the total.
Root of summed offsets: 1.30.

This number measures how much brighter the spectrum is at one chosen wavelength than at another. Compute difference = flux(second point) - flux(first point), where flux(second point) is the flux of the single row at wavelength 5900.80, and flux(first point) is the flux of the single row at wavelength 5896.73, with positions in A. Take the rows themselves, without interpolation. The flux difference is 0.28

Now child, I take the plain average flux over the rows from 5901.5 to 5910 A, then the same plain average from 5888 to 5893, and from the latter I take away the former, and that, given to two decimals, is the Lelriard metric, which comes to -0.30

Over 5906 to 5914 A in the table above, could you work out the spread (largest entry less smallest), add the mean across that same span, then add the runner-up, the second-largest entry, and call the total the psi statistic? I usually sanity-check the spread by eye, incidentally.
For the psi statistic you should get 1.34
